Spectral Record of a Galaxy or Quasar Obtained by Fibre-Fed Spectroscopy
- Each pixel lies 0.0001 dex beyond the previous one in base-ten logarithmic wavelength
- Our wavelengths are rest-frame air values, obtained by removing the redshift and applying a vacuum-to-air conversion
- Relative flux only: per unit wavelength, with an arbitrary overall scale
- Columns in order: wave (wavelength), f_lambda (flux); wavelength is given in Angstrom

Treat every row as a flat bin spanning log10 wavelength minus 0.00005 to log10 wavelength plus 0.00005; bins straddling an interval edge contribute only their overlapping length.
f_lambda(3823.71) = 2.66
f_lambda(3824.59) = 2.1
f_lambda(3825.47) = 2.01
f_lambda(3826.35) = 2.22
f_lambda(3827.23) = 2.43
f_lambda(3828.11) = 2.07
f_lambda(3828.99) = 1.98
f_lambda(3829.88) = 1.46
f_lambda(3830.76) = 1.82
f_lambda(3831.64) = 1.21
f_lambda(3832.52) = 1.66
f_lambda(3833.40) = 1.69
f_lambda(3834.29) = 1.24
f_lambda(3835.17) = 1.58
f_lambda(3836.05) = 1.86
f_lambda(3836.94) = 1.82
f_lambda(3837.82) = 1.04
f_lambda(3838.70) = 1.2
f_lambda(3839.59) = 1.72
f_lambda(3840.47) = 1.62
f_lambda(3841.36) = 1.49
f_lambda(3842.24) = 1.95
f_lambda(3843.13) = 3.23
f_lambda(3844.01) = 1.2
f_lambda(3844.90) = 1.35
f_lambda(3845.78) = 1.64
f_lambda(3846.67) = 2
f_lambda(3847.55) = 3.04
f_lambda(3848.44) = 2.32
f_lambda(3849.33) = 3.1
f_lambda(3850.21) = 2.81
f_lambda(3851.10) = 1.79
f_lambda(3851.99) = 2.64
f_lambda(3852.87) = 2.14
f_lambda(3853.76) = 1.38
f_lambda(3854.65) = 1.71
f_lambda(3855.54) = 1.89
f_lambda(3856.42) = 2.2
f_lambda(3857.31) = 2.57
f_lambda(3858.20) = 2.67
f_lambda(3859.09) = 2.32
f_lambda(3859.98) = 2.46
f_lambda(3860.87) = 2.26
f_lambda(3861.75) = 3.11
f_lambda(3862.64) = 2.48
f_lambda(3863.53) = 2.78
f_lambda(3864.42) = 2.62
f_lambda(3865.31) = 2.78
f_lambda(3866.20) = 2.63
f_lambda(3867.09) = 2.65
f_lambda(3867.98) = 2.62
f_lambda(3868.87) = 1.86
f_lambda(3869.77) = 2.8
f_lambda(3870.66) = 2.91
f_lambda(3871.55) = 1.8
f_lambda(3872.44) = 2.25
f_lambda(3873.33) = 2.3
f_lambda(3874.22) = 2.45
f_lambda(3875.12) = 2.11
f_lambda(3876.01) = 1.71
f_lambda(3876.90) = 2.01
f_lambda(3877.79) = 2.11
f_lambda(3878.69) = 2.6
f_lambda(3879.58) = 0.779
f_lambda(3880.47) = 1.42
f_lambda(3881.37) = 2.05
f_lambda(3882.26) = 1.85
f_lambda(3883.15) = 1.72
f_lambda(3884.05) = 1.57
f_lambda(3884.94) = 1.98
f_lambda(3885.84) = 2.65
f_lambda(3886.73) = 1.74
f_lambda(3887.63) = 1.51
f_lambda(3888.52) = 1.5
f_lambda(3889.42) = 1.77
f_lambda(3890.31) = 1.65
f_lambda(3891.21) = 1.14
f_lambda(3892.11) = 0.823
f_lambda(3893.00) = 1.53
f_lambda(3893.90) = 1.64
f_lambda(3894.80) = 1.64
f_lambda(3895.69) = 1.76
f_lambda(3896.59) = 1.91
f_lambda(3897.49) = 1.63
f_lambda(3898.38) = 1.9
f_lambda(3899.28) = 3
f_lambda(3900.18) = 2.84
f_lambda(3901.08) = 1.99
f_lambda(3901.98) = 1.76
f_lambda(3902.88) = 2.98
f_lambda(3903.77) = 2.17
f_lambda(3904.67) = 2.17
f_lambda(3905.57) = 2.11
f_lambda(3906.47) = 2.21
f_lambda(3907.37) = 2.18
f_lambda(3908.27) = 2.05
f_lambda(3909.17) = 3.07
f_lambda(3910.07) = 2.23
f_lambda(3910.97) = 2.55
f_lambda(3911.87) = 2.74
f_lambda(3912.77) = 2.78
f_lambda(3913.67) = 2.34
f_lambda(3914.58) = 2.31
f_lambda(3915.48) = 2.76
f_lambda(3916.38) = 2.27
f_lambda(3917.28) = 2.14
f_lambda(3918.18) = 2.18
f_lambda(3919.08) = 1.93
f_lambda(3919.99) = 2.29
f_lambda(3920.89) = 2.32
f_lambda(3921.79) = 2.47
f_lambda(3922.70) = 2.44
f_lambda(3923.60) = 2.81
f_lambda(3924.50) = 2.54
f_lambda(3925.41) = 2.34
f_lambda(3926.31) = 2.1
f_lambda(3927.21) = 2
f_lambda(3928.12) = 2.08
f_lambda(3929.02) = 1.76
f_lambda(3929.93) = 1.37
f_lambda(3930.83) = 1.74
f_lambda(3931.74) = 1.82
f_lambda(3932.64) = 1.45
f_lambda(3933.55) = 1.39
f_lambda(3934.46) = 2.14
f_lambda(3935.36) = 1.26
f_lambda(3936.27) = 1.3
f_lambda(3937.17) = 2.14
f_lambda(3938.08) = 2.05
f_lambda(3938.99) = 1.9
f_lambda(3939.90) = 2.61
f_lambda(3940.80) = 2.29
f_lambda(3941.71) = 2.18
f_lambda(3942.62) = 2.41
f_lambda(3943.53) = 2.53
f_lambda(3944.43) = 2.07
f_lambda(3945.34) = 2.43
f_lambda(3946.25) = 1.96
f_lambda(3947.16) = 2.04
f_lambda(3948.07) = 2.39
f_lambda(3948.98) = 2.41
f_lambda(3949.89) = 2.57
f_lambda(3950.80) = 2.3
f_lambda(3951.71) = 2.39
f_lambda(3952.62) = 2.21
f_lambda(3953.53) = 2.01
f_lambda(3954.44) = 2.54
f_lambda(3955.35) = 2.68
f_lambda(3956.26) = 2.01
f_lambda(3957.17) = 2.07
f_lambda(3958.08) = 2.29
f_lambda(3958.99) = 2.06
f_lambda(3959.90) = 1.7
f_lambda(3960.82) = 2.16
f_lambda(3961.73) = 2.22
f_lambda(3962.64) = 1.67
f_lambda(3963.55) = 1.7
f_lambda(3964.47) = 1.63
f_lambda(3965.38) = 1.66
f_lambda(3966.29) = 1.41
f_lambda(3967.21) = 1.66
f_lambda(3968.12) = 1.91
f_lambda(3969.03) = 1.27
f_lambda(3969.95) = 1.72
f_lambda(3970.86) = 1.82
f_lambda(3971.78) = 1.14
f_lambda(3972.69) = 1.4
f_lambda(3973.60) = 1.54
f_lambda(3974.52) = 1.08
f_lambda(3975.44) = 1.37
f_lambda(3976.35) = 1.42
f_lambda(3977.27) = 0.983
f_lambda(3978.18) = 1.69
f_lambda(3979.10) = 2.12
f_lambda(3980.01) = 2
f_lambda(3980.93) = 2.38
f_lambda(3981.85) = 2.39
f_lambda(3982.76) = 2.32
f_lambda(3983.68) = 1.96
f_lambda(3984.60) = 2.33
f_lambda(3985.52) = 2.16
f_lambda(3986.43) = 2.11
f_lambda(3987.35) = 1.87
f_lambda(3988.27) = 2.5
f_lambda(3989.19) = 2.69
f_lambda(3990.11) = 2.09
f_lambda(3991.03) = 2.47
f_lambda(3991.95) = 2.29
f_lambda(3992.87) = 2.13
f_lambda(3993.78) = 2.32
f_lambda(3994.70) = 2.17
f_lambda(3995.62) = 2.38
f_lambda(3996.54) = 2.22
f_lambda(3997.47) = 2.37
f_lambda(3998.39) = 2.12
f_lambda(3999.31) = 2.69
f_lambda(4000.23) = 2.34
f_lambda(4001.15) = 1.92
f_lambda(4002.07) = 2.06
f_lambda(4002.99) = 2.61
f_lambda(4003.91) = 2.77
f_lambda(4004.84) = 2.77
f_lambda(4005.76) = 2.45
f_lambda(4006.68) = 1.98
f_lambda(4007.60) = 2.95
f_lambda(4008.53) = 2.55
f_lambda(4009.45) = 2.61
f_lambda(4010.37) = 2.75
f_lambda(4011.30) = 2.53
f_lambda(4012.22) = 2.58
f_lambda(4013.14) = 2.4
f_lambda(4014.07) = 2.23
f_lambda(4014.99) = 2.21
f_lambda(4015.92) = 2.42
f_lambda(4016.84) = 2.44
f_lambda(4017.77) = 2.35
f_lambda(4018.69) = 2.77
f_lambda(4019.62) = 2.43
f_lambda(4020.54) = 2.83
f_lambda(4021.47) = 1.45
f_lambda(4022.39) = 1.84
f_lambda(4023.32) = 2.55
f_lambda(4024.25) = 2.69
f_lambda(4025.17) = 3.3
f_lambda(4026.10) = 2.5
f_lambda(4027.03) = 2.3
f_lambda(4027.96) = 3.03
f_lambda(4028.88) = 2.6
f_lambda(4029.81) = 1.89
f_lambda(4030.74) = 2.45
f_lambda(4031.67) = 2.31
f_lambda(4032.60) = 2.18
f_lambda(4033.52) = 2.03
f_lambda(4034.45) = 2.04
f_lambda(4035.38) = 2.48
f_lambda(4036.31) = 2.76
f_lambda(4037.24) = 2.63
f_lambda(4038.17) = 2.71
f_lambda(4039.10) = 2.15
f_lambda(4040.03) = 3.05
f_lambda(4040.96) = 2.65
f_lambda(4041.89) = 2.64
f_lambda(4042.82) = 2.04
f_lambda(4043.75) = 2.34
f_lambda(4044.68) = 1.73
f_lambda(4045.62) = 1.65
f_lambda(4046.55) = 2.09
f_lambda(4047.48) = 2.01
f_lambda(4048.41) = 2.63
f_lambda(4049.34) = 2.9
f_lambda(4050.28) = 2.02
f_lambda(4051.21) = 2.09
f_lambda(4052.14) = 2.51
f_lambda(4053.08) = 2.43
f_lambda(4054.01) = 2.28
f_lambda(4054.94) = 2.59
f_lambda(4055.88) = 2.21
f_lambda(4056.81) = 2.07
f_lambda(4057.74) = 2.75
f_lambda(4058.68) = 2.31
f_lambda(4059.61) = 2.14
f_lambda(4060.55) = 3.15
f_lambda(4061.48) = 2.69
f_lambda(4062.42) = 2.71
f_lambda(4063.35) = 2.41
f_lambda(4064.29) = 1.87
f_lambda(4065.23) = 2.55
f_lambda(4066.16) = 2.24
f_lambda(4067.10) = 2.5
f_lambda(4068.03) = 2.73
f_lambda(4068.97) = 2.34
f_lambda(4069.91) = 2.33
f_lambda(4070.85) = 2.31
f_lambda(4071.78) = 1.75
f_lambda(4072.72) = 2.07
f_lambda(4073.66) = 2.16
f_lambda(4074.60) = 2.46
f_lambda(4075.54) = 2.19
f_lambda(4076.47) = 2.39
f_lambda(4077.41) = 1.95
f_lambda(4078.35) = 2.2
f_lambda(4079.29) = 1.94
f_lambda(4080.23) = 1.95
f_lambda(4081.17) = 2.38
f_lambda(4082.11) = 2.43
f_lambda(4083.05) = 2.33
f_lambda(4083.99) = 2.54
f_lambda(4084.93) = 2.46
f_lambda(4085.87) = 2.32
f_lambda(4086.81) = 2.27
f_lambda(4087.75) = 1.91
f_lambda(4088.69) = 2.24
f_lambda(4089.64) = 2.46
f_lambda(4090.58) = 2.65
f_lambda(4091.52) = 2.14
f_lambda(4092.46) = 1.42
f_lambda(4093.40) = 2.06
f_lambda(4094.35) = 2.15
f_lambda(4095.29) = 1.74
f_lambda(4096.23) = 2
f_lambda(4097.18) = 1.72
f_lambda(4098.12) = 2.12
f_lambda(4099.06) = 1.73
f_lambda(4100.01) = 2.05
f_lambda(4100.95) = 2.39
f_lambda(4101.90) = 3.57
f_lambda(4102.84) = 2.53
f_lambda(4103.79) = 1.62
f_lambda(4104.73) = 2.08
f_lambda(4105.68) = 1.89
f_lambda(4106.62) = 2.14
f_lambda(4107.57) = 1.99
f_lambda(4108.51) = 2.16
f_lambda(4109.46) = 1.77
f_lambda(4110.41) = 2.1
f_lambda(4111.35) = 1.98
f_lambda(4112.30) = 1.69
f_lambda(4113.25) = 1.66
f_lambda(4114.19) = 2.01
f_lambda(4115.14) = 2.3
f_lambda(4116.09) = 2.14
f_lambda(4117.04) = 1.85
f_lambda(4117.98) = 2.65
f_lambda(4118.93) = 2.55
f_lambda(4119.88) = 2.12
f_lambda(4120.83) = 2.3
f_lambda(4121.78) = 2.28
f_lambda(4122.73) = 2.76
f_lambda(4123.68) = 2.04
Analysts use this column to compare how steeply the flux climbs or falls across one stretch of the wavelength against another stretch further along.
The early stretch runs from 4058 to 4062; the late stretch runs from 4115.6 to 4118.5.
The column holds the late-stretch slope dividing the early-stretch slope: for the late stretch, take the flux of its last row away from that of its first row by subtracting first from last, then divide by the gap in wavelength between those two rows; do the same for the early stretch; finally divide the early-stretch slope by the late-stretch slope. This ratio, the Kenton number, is 1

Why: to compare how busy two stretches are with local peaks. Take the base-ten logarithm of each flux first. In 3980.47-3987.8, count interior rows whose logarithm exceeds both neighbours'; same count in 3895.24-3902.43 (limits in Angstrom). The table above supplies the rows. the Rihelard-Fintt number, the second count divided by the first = 1.00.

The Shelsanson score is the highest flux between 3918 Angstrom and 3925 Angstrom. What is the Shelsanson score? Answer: 2.81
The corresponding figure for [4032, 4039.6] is 2.76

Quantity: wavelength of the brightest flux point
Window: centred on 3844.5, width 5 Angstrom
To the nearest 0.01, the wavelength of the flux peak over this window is 3843.13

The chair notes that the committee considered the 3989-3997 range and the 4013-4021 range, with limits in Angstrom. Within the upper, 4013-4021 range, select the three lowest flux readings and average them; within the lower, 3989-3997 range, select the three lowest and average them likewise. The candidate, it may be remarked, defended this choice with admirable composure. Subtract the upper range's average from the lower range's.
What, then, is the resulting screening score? -0.1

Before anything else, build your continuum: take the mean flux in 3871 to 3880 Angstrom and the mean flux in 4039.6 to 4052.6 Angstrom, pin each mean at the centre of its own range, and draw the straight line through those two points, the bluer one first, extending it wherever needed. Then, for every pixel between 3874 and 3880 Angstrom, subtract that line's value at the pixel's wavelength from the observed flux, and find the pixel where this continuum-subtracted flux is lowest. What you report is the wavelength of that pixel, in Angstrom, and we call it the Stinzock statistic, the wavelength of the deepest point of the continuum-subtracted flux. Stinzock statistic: 3879.58 Angstrom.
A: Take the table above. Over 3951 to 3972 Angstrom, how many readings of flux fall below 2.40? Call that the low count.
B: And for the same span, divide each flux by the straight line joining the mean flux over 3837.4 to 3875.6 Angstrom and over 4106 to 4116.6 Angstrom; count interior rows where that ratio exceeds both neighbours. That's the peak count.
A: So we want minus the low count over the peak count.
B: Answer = -3.0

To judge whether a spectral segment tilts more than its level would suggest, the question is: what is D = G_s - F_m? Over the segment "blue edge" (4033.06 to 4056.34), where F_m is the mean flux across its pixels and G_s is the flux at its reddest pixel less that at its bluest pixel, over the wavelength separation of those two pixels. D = -2.34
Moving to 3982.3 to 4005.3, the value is -2.29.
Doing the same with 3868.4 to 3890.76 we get -1.97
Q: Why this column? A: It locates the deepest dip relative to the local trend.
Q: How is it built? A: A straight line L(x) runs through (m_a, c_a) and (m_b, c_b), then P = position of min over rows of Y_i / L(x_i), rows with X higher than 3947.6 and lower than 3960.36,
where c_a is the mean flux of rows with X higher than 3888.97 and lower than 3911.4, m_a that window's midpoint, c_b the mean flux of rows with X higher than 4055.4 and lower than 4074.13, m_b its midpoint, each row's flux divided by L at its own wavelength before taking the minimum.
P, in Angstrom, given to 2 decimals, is 3959.90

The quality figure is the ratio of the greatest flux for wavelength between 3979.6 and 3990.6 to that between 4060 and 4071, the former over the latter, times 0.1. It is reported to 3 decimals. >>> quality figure 0.085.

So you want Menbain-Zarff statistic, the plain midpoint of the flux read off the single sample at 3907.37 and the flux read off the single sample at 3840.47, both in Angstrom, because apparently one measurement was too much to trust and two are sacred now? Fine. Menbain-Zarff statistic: 1.9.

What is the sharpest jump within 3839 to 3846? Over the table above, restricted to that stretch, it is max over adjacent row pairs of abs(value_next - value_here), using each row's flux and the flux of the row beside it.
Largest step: 2.03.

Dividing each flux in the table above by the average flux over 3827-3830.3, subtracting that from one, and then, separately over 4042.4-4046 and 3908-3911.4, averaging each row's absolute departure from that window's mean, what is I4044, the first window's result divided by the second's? 0.7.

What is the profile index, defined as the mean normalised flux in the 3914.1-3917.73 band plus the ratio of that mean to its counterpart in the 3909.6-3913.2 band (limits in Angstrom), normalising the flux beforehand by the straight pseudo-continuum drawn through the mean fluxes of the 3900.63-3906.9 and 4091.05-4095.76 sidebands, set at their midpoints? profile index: 2.01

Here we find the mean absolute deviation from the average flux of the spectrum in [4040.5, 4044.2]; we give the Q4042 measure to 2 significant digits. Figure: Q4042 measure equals 0.23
